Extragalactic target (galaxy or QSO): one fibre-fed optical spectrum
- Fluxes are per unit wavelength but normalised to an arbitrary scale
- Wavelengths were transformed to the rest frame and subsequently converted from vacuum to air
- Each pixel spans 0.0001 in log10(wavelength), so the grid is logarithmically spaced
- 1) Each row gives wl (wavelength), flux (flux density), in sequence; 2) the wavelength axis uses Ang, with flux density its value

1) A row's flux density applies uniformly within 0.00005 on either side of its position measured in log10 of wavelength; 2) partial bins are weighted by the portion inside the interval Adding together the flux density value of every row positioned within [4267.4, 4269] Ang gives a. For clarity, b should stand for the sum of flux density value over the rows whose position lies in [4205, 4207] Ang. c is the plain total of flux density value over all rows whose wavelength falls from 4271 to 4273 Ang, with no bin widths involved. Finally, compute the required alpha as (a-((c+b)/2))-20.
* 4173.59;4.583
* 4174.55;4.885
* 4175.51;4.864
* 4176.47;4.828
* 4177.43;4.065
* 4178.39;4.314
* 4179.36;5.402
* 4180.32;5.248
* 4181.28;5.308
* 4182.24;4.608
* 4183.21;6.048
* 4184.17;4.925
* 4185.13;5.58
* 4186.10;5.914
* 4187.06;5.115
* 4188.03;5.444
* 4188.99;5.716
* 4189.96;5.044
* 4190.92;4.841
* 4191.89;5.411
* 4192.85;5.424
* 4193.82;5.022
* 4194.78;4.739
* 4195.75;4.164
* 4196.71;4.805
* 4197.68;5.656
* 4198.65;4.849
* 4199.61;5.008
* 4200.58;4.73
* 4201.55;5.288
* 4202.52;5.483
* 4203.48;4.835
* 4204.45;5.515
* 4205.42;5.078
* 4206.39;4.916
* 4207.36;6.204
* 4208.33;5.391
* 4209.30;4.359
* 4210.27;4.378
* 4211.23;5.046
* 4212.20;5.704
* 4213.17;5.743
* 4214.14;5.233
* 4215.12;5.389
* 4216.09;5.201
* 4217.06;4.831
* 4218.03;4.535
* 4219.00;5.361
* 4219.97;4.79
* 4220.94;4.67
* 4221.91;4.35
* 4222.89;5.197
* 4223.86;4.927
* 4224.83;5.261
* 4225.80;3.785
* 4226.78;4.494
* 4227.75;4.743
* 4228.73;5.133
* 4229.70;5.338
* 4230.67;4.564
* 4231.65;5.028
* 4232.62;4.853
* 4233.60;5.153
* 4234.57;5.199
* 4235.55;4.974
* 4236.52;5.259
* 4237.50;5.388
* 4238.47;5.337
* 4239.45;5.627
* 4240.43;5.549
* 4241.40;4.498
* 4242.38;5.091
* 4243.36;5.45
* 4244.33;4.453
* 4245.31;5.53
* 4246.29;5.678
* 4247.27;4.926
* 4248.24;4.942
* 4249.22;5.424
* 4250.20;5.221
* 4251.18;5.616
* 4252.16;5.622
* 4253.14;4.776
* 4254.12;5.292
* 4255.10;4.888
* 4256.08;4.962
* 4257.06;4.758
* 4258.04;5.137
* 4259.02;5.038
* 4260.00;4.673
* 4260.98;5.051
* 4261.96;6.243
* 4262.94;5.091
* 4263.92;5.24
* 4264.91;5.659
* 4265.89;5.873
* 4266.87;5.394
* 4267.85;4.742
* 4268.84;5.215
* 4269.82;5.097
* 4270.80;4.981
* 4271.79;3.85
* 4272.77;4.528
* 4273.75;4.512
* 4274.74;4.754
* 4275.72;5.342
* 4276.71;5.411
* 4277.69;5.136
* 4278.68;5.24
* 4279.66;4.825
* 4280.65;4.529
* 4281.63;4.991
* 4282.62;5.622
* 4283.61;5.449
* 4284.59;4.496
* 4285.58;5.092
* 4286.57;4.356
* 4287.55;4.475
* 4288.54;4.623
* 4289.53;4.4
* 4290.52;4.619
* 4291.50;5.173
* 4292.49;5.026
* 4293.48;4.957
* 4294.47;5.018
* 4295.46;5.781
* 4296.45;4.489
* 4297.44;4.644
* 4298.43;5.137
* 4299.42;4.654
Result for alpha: -19.2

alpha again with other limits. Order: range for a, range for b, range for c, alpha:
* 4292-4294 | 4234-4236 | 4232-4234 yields -20.1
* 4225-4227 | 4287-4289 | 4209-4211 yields -20.6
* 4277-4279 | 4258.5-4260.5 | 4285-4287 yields -19.2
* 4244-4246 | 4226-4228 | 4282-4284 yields -20.2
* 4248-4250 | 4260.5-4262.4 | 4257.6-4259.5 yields -20.4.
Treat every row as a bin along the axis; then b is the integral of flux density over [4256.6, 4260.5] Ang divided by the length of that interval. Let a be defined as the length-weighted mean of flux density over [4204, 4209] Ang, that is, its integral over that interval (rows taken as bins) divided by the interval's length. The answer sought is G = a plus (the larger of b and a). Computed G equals 10.7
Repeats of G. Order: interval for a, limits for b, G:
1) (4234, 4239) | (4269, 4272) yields 10.5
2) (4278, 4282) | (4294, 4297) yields 10.0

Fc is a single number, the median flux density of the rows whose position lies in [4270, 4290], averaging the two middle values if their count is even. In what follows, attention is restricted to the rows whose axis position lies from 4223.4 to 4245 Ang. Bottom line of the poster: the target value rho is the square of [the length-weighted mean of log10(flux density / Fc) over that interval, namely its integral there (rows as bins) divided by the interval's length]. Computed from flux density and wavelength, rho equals 0.0003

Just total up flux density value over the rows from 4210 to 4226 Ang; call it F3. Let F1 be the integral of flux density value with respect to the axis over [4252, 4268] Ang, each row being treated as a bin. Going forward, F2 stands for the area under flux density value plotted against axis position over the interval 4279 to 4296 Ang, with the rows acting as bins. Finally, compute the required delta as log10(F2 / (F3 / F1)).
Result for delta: 1.92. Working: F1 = 83.3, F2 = 83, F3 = 84.4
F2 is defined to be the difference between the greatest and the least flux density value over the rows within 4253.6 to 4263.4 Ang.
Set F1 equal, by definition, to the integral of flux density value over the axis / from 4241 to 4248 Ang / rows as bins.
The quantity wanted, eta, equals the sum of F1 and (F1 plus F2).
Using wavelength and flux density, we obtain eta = 73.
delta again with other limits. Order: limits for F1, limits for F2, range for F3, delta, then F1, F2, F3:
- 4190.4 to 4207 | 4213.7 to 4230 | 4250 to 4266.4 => 1.88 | 83.9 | 80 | 89.1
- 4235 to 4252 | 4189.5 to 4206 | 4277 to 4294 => 1.95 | 89.1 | 83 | 83.0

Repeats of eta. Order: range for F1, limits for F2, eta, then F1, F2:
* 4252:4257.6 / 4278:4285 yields 57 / 28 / 1.1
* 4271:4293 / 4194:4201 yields 214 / 106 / 1.5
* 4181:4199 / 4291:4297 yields 188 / 93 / 1.3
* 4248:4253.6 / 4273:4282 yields 60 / 30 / 0.9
